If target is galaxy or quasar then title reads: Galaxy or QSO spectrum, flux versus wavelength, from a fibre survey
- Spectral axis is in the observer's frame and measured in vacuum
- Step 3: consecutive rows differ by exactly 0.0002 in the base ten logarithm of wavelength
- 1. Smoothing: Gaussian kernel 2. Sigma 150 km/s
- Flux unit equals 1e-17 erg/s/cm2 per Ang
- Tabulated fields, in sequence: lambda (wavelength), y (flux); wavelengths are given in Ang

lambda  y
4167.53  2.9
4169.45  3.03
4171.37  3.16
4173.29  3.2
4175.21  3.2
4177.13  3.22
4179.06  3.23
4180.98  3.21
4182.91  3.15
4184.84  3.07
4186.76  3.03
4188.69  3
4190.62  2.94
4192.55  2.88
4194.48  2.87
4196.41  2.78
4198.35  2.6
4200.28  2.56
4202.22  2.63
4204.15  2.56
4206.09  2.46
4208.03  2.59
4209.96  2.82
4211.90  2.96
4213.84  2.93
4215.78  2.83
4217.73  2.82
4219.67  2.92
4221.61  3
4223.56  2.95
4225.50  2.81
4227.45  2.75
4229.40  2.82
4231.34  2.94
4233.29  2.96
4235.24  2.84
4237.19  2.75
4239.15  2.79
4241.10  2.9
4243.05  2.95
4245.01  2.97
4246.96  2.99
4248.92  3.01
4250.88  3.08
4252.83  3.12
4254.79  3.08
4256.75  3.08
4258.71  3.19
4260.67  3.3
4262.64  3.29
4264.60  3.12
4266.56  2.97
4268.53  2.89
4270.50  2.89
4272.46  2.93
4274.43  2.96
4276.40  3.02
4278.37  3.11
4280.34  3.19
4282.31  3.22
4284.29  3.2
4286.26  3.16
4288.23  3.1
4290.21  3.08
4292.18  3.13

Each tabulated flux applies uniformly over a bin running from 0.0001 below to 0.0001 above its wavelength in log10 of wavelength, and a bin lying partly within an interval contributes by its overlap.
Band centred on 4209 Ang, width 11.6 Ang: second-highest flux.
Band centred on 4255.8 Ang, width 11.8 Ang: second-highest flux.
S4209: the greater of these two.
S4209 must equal 3.19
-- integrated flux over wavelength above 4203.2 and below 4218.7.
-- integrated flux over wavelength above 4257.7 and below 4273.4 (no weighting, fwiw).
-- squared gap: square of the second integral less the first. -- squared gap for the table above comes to 32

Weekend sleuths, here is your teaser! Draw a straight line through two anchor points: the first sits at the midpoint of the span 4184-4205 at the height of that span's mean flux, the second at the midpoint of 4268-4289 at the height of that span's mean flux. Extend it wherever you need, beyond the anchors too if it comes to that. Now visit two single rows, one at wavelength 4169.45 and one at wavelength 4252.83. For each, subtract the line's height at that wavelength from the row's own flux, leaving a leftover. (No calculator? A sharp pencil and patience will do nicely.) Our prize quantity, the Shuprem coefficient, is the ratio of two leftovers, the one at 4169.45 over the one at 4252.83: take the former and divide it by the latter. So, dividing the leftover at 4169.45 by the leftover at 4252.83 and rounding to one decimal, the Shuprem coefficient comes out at 2.2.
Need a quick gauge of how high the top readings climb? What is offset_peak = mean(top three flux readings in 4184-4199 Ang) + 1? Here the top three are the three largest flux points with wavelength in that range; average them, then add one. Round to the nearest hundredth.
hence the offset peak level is 4.03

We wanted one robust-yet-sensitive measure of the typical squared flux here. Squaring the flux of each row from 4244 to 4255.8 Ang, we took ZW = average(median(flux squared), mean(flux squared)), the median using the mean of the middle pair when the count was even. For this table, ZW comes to 9.3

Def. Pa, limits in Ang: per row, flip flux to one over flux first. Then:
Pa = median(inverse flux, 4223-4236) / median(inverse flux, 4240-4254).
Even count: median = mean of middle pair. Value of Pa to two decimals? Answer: 1.05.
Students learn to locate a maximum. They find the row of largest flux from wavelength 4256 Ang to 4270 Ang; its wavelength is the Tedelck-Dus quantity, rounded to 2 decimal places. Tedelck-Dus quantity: 4260.67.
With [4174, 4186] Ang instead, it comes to 4179.06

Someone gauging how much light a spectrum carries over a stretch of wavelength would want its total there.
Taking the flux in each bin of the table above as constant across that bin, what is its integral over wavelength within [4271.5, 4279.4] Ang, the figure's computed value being 23.7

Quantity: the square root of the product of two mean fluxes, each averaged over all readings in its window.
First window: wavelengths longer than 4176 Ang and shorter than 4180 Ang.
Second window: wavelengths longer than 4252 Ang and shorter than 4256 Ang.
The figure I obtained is 3.16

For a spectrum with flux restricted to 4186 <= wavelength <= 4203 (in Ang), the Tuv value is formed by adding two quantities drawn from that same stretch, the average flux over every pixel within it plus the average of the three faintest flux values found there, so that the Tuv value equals 5.4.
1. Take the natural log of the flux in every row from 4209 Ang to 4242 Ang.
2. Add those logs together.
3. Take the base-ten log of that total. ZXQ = 1.25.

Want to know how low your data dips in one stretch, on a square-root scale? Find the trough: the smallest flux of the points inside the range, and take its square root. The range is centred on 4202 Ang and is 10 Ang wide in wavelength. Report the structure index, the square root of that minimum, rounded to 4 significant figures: 1.568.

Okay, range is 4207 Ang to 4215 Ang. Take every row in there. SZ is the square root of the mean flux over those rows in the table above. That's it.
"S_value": 1.68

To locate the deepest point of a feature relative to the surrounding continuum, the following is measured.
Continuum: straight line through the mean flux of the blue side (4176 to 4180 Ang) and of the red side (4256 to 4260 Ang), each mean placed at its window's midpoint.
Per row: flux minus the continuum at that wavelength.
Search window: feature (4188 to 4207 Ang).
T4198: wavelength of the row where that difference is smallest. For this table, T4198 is 4206.09 Ang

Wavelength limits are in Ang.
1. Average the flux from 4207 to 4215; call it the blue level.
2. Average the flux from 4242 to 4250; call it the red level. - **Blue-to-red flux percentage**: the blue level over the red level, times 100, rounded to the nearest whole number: 95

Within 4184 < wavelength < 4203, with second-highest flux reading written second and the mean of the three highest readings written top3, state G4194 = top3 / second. 1.00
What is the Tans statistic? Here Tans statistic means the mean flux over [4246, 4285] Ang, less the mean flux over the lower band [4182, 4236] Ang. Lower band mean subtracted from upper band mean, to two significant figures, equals 0.24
